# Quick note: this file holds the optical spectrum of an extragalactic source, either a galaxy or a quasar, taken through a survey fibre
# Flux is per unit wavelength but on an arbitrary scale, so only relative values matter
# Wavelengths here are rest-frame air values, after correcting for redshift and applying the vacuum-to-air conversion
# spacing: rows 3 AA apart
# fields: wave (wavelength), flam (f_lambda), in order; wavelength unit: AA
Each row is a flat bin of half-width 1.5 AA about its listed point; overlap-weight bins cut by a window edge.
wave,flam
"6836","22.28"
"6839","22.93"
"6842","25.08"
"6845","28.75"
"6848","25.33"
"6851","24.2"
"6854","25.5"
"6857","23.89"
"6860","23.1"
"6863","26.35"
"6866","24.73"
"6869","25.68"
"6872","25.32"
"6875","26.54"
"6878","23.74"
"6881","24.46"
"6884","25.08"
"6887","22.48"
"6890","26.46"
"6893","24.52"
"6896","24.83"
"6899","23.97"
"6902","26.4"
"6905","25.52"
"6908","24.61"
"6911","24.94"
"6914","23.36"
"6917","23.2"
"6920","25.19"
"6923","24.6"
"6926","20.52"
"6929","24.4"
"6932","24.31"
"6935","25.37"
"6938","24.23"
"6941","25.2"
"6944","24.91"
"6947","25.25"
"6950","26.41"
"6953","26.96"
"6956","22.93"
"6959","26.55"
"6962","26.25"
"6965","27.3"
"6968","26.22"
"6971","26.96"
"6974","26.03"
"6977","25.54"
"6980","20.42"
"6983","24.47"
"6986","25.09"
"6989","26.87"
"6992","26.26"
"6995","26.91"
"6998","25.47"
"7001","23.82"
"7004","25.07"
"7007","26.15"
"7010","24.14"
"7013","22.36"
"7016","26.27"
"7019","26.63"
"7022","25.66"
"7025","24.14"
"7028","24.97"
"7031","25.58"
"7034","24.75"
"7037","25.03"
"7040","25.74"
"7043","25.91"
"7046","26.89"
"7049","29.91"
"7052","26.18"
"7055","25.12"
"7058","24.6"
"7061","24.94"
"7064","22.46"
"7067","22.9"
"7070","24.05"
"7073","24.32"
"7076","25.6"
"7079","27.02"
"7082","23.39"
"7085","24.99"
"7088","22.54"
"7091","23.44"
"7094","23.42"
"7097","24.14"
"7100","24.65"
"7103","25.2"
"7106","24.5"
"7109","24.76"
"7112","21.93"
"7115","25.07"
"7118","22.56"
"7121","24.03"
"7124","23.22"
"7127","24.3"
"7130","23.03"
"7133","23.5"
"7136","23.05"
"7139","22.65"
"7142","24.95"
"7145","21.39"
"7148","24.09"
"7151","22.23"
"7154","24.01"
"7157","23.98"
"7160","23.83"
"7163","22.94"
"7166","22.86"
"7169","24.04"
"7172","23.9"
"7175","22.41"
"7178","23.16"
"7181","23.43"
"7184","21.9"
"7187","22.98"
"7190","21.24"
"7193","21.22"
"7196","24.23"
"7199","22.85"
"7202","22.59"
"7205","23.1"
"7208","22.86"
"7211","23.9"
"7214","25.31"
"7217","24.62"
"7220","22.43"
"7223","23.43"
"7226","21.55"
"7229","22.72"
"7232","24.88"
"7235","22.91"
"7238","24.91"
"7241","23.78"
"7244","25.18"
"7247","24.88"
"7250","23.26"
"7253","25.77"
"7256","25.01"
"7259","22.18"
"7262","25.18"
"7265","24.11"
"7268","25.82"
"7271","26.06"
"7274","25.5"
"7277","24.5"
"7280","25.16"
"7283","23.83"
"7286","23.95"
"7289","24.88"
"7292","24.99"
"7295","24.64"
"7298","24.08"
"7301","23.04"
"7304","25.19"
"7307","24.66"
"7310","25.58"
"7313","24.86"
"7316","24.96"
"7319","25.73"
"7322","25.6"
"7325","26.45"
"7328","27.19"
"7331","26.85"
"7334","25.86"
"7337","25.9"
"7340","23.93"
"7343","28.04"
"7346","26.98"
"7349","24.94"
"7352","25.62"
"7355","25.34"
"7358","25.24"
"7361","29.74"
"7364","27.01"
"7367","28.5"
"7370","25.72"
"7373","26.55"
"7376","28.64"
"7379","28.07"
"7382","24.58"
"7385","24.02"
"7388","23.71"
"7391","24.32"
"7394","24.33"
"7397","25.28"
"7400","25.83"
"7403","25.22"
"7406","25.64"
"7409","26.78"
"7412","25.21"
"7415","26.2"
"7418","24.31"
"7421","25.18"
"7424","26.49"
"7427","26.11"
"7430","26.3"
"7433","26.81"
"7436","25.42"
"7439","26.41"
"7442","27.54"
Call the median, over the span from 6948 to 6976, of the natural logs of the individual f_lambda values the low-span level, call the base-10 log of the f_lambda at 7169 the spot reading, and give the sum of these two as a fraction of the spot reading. 3.37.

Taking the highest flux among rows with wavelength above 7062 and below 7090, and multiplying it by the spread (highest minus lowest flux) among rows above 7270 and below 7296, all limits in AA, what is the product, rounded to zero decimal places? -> 60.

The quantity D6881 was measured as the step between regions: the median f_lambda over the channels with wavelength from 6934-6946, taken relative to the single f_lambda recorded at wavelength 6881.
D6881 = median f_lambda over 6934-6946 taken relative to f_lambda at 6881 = 0.6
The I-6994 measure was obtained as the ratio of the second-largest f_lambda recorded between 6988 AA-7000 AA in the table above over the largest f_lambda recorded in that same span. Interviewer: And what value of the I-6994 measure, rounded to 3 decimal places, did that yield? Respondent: 0.999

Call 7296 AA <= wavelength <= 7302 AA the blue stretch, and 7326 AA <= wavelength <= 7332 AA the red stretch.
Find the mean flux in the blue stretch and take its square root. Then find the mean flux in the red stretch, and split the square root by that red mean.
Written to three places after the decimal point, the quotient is 0.180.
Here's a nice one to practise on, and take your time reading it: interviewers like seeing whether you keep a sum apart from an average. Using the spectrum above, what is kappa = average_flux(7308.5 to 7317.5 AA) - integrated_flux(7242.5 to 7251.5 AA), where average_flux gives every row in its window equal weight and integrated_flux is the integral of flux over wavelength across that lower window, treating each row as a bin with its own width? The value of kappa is -195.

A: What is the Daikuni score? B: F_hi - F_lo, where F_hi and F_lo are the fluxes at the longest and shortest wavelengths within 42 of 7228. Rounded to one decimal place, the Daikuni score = 2.8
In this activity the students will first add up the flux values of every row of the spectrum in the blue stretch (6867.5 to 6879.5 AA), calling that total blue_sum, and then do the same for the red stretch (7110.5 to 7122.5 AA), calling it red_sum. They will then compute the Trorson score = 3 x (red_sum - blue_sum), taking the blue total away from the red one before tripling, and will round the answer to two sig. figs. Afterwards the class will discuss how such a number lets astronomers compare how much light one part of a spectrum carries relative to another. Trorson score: -23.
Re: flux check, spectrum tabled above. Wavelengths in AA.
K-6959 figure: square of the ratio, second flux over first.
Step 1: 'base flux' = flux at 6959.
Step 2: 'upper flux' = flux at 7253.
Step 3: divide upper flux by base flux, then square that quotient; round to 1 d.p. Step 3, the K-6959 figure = 0.9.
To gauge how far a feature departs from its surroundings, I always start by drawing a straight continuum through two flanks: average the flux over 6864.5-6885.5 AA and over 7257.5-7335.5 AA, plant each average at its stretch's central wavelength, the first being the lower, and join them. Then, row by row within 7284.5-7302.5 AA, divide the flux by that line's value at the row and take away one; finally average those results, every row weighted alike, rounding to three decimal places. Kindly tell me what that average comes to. -0.031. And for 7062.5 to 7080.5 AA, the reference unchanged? -0.027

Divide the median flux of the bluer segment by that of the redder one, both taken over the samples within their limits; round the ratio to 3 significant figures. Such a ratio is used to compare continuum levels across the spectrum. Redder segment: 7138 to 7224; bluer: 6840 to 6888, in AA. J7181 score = 1.09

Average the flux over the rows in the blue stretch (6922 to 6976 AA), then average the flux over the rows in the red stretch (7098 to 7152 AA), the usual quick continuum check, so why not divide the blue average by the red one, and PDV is 1.07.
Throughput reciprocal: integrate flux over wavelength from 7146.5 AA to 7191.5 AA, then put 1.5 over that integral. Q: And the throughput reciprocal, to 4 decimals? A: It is 0.0014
